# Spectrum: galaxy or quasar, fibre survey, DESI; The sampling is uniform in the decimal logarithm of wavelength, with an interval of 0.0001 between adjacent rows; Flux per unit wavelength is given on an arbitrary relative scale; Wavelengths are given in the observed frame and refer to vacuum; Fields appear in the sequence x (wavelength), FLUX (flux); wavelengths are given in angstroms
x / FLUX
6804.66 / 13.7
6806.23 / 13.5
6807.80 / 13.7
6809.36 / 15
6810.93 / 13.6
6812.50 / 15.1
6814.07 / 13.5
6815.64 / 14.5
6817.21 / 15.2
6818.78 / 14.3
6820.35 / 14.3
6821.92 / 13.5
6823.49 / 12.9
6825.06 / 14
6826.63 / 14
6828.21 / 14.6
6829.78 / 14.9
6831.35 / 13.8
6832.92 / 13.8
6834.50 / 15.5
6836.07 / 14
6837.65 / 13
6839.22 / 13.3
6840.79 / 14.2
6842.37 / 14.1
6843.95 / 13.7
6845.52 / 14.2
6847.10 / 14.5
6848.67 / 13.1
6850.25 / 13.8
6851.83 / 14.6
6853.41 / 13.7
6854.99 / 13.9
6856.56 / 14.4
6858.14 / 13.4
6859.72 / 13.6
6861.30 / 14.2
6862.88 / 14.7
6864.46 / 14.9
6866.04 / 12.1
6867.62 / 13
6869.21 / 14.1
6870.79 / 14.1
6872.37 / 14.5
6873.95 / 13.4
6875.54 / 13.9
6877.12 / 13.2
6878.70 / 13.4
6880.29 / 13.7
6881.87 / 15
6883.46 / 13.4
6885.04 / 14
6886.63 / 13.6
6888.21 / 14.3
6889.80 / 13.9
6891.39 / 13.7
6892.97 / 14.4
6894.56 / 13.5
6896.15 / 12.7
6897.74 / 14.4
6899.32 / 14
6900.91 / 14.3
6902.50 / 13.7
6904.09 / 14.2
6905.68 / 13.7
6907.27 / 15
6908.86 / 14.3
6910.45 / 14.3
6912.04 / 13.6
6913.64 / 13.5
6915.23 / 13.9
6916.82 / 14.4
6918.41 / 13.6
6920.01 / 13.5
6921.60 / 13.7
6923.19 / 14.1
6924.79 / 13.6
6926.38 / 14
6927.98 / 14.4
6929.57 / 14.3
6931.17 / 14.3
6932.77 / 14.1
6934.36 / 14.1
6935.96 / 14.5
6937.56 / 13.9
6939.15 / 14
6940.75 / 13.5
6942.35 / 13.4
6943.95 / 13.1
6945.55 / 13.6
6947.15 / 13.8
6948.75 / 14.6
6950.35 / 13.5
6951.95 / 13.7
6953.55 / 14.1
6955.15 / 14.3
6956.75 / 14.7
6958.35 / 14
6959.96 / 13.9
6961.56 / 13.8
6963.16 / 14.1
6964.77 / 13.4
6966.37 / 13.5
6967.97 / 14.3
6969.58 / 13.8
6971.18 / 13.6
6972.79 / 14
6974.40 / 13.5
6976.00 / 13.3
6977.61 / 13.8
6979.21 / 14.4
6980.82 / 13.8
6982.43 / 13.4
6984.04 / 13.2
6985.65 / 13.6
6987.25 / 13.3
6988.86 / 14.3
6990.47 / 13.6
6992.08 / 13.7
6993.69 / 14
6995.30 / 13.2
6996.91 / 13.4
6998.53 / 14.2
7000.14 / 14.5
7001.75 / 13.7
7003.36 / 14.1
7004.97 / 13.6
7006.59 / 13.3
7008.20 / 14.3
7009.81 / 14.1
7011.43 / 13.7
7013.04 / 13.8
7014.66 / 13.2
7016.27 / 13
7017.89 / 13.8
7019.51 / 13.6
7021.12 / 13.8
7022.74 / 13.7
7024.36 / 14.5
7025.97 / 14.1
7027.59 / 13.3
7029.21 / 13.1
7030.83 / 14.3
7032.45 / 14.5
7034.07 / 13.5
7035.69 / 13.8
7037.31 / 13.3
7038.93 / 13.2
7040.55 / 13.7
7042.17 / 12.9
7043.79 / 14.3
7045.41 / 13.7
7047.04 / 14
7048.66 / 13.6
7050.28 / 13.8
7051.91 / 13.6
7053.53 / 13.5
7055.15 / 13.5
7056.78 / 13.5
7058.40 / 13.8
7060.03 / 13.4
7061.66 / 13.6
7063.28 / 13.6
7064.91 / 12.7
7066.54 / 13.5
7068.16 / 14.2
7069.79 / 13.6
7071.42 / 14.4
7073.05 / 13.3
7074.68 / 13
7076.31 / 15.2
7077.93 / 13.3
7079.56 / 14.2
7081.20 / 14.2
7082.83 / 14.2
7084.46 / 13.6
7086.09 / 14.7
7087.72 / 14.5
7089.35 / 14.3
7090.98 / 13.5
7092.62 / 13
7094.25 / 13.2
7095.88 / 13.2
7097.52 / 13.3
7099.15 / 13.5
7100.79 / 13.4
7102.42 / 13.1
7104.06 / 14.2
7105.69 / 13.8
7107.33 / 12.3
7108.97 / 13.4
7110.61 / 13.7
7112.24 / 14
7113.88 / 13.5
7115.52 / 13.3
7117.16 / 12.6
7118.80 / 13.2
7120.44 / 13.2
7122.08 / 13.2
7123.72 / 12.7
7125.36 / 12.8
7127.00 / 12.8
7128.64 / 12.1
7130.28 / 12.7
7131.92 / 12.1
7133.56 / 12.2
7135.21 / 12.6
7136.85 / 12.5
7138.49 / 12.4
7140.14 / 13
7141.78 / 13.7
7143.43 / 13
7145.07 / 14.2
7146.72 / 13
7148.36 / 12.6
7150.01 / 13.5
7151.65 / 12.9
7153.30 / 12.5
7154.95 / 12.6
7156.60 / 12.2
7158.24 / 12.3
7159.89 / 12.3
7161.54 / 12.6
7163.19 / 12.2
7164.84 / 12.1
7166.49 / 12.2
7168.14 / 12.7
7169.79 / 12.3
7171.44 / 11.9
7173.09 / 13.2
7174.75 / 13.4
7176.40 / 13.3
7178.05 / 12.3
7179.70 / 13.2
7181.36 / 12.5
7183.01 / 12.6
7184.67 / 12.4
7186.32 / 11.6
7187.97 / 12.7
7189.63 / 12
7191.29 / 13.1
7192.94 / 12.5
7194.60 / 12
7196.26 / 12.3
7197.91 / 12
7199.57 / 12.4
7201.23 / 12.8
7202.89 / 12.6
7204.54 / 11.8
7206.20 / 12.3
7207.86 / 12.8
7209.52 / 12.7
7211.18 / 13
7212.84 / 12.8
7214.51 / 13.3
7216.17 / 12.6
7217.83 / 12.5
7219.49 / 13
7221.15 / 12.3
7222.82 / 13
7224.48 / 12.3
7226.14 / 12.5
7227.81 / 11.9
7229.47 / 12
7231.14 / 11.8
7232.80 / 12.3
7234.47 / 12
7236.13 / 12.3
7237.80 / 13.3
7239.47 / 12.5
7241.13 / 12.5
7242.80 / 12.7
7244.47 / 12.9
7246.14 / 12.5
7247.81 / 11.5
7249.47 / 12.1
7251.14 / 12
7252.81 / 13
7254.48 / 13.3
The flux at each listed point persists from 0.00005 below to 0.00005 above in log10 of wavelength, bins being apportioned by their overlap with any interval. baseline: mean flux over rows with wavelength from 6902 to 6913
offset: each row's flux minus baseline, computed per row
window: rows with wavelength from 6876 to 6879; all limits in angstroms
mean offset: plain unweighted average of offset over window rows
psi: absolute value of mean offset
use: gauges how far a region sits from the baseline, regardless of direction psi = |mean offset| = 0.8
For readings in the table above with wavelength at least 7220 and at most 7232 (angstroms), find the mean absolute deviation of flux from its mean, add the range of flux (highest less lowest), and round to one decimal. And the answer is 1.5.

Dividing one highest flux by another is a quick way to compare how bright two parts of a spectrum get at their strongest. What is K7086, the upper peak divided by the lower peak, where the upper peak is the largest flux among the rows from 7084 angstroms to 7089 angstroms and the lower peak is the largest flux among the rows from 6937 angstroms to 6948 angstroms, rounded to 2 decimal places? 1.05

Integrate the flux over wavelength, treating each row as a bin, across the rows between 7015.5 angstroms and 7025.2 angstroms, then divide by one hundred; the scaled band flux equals 1.33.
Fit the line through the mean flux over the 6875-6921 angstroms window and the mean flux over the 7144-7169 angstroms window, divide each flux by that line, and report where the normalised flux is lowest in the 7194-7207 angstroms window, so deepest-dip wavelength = 7204.54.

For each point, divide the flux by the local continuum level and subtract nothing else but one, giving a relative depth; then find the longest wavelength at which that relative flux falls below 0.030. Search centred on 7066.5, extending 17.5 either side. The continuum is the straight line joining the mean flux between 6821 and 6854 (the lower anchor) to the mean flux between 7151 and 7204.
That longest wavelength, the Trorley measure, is 7077.93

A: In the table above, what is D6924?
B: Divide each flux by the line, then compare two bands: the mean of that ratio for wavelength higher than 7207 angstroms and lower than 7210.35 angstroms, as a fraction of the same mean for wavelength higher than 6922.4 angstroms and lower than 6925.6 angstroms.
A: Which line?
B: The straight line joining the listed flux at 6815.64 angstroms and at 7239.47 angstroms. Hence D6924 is 1.02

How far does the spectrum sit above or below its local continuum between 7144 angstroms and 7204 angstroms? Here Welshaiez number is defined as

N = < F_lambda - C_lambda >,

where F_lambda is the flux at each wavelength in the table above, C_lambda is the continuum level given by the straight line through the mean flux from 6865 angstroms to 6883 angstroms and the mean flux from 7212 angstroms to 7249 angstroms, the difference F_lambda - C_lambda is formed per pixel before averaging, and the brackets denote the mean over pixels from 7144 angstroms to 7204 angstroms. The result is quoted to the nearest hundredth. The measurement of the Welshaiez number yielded -0.08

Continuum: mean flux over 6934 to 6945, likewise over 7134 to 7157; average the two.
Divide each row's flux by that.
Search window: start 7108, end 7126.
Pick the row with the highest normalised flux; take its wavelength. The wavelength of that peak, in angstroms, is 7112.24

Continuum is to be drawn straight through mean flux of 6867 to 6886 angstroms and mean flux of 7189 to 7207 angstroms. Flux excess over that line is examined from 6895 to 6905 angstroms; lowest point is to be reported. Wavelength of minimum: 6896.15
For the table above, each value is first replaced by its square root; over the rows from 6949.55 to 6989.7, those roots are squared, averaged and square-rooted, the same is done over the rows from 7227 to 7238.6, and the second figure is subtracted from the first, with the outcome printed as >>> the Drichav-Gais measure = 0.22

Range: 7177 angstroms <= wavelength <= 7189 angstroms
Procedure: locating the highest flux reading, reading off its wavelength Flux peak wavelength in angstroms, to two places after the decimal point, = 7179.70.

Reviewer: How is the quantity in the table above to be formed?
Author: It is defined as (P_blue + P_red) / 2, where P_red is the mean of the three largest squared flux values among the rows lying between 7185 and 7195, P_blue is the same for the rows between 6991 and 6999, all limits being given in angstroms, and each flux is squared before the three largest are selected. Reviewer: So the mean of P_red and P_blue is 179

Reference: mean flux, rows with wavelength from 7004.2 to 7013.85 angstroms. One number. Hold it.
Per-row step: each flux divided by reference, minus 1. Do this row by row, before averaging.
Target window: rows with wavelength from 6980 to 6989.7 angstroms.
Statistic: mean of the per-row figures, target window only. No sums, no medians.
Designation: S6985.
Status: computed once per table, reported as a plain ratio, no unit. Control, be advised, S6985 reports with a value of -0.014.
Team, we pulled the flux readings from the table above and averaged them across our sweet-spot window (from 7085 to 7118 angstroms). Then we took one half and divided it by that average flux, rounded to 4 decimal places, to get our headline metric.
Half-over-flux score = 0.0370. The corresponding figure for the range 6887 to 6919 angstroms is 0.0358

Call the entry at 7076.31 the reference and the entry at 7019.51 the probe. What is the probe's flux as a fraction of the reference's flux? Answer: 0.89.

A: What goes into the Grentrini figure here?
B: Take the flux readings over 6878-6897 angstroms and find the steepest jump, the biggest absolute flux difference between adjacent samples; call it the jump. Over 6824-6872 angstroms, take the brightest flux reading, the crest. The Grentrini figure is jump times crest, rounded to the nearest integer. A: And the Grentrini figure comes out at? 25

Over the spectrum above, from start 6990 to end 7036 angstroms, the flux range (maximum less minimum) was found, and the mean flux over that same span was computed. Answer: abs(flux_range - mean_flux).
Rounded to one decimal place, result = 12.3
